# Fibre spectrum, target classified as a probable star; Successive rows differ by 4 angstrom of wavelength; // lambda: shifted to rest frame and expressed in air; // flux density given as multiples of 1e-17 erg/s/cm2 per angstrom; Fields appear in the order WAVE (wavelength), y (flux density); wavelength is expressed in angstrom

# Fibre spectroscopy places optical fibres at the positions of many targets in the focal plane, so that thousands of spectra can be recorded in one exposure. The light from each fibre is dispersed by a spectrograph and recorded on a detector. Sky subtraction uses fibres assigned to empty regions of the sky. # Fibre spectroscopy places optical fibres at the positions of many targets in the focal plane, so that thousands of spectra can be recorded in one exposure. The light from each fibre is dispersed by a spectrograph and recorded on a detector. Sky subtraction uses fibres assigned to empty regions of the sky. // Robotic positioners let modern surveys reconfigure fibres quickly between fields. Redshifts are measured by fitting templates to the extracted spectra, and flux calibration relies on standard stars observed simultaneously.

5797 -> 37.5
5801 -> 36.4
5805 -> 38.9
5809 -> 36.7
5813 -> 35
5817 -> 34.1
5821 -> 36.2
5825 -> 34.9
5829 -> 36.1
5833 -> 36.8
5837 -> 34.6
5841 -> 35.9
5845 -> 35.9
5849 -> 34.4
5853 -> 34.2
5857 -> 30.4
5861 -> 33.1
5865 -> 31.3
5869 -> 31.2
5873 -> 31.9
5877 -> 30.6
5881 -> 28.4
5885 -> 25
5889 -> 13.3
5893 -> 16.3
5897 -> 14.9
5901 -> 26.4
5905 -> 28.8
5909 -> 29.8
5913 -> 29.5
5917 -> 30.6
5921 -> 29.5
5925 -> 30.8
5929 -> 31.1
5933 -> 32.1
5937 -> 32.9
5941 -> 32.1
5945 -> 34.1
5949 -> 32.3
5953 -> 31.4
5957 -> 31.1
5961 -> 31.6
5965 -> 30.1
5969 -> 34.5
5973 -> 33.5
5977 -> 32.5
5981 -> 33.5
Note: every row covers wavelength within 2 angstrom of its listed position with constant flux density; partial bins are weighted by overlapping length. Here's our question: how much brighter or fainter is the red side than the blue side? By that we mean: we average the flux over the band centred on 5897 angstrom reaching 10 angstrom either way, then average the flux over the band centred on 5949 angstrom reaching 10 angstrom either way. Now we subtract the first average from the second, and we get 12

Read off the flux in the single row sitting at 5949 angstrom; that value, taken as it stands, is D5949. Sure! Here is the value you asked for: 32.3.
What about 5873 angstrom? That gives 31.9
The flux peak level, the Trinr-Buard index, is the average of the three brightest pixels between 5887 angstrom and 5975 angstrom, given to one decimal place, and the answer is 34.0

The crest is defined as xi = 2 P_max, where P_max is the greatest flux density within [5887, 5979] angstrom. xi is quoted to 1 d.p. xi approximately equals 69.0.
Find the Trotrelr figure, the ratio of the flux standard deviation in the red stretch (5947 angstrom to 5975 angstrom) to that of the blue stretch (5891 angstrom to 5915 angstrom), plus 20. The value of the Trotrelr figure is 20.2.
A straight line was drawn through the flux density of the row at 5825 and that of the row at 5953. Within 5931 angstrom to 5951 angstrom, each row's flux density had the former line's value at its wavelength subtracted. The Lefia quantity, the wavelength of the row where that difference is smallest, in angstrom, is 5933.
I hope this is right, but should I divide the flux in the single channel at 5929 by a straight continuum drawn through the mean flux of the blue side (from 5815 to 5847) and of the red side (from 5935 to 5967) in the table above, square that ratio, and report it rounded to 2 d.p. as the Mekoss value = 0.91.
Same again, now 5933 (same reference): 0.98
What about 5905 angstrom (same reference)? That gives 0.75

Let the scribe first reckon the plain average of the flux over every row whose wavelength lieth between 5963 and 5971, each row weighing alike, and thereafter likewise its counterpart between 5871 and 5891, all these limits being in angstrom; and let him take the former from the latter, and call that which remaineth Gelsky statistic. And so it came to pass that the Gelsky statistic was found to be -6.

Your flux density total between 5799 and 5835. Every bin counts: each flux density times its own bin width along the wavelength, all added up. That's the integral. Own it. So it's 1300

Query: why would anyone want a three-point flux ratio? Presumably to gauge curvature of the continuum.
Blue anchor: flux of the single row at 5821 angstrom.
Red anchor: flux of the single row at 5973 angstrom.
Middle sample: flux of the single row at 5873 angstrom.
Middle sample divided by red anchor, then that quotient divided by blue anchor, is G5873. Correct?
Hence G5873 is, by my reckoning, 0.026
